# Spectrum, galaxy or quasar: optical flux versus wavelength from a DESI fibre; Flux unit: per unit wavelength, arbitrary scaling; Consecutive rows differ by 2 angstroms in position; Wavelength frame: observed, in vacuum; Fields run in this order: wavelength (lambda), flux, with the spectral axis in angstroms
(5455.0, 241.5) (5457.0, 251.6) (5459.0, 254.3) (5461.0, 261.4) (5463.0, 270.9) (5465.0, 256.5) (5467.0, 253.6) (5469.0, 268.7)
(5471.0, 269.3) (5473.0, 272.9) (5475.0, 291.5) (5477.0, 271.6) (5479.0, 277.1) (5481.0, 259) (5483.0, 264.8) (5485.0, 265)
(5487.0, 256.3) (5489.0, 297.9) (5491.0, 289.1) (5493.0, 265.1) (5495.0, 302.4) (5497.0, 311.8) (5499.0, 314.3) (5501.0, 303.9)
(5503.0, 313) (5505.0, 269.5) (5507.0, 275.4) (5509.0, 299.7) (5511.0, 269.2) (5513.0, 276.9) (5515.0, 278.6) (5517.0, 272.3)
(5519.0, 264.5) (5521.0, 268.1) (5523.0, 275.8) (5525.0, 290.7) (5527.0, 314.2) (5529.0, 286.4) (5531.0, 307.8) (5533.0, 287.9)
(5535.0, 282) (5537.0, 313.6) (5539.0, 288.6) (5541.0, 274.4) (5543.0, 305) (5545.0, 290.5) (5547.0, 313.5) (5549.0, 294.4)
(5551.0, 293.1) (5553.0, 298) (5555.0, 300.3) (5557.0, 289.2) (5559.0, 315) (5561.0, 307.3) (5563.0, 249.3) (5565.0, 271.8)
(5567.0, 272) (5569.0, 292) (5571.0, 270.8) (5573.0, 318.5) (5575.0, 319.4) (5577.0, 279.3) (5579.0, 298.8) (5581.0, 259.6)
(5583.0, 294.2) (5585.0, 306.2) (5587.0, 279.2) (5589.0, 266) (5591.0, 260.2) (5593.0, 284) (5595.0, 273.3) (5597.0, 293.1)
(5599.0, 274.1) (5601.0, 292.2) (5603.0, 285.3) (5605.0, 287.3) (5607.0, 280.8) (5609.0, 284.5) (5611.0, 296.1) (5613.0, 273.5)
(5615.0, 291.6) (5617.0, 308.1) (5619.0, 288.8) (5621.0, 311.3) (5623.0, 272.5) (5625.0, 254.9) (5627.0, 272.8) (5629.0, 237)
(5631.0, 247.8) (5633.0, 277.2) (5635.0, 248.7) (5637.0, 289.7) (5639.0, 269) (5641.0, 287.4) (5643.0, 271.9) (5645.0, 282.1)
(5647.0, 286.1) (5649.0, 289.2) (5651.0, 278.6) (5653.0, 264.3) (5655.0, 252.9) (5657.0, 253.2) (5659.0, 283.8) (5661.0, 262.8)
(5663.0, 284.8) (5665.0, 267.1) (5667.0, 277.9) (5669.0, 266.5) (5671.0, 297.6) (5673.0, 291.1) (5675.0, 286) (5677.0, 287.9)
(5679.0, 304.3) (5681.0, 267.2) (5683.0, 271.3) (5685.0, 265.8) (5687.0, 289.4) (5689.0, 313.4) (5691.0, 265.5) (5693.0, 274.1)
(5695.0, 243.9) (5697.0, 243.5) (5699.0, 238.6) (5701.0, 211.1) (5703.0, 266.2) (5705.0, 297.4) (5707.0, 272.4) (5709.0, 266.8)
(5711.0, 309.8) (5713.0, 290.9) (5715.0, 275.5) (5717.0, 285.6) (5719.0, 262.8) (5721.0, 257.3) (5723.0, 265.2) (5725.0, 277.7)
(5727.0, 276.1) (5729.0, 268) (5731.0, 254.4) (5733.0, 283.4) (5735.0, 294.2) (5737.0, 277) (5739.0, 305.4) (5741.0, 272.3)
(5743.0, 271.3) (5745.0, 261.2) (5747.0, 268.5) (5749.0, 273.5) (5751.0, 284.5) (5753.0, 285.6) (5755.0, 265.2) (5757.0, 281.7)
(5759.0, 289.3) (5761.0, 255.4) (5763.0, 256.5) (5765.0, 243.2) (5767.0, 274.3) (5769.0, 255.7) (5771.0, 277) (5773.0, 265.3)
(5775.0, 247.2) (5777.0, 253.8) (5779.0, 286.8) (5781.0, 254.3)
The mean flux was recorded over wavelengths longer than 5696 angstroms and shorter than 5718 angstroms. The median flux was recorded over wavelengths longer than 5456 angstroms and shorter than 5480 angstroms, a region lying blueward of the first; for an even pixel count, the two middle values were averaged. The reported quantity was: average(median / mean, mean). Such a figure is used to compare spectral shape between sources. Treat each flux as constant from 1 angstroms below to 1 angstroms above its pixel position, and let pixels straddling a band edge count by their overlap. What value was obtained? 135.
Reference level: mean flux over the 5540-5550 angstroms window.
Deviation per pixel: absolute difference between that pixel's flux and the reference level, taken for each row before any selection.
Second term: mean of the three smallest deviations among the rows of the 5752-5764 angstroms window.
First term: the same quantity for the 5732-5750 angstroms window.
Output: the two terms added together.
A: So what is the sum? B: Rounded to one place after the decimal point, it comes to 17.8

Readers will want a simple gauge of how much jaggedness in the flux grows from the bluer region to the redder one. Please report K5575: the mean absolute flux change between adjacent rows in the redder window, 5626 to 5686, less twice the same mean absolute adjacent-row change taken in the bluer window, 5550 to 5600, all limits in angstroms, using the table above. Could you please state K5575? -24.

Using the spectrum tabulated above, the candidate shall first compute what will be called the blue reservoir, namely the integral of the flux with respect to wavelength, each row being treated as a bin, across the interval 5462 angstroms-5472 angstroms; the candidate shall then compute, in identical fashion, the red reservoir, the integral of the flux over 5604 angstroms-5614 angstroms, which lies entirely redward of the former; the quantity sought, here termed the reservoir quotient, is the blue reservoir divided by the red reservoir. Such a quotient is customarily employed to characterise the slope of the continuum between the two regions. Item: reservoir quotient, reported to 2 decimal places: 0.93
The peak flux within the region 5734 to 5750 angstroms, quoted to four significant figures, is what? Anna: 305.4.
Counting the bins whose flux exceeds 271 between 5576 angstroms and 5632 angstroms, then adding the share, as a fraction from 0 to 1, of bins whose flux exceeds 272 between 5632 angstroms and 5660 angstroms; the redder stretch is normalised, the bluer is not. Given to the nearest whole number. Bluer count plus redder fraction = 23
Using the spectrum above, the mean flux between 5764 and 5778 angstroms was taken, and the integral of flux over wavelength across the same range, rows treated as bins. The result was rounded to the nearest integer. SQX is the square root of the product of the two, 971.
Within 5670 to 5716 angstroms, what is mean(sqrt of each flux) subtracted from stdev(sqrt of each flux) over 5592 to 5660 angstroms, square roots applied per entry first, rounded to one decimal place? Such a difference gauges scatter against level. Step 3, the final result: -16.1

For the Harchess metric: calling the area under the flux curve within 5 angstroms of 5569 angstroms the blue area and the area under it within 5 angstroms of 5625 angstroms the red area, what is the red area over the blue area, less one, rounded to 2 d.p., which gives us -0.05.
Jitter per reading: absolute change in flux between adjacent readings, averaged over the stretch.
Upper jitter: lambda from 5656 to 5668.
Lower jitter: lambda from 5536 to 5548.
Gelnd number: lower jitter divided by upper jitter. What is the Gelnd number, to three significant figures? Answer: 1.05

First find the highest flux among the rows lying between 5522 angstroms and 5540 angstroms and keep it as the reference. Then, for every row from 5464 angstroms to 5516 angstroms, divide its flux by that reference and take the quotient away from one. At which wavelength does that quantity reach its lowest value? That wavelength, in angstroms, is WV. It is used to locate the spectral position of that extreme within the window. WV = 5499.0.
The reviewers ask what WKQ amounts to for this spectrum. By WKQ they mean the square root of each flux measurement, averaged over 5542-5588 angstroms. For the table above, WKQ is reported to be 17.08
